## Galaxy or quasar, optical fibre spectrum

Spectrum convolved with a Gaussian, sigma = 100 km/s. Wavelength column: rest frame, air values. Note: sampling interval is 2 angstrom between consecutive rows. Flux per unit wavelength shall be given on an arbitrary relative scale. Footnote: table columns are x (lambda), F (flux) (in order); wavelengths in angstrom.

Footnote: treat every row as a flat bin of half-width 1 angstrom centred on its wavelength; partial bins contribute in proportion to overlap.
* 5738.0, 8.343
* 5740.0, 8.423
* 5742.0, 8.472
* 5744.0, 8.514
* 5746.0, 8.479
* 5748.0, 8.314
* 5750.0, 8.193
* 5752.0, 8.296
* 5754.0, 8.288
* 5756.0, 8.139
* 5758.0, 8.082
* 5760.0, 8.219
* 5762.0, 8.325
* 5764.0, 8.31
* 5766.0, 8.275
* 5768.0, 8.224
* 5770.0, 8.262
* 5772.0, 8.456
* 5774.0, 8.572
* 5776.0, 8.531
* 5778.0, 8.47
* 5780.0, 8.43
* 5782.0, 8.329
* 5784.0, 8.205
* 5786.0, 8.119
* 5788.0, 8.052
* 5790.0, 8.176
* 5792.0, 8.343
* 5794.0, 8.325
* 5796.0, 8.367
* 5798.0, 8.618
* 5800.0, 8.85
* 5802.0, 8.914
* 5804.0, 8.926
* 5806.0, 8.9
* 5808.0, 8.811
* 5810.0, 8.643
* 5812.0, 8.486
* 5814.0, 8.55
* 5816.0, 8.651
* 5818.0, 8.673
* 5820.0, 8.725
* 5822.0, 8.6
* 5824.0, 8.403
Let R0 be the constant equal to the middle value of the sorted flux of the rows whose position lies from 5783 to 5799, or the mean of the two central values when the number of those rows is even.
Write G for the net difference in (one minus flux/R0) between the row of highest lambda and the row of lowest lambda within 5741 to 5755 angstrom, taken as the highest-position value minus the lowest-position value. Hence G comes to 0.02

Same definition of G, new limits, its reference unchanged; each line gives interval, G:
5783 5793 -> -0.02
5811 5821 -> -0.03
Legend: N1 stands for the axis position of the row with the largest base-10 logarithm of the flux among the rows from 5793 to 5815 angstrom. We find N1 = 5804.0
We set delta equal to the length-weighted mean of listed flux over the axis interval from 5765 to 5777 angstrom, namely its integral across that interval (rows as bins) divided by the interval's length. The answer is 8.4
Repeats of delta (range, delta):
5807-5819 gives 8.6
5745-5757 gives 8.3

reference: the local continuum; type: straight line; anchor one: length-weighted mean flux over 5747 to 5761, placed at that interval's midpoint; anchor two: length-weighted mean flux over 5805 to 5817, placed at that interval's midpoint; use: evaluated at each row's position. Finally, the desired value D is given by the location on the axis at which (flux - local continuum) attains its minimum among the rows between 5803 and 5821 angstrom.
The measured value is 5812.0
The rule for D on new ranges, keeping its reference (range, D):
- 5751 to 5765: 5758.0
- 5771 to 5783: 5782.0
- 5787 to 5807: 5788.0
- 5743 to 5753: 5750.0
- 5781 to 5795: 5788.0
